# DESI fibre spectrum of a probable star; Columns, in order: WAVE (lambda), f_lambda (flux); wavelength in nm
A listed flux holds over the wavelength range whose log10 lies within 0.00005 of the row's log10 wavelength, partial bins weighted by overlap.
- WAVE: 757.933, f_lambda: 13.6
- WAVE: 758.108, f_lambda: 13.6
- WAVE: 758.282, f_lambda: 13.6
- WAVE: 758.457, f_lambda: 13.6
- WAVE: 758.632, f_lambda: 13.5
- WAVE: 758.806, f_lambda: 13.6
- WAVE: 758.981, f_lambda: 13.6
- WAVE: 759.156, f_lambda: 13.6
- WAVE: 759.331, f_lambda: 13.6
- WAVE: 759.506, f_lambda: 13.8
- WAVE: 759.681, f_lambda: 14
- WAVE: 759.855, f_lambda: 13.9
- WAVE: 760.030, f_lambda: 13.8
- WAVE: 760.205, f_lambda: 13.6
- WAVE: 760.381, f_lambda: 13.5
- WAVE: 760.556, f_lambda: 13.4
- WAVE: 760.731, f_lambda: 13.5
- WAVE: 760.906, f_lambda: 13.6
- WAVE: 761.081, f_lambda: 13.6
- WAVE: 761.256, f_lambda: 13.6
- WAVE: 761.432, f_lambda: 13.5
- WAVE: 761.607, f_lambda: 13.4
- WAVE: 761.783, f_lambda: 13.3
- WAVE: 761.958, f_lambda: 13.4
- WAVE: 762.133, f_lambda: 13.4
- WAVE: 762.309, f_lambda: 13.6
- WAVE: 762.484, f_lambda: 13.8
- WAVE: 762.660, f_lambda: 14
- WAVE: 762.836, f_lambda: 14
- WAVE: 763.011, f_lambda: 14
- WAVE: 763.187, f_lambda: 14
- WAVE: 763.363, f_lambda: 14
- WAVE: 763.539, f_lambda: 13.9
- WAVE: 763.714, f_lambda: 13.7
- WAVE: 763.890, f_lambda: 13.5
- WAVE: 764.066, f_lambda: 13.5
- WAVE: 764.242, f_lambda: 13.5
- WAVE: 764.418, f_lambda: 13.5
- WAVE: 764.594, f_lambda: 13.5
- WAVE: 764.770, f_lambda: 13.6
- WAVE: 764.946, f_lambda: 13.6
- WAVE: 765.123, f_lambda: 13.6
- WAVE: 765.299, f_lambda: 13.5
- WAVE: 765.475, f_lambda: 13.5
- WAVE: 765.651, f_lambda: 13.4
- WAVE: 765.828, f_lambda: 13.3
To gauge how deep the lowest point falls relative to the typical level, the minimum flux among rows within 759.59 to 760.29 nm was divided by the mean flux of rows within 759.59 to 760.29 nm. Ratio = 0.98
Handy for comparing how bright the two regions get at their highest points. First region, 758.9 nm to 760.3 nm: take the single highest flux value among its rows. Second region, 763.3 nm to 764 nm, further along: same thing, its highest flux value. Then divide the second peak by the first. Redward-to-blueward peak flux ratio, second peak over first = 1.00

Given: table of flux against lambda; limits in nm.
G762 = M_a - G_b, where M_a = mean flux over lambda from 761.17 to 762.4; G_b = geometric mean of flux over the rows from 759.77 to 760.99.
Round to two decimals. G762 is -0.16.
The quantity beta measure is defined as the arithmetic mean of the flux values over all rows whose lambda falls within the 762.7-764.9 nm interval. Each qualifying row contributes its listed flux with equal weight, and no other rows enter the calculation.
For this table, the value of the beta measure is 13.7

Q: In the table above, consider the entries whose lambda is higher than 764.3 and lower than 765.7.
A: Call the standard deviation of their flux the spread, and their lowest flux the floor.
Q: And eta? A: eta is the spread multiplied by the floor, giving 0.9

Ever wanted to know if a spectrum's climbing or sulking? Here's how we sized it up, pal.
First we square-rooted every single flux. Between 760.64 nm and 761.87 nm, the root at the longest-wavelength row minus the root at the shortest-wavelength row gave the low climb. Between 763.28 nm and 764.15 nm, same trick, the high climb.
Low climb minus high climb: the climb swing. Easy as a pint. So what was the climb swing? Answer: 0.040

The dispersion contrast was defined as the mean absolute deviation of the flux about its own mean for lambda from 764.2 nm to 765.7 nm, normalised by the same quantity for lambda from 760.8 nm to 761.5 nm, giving 1.4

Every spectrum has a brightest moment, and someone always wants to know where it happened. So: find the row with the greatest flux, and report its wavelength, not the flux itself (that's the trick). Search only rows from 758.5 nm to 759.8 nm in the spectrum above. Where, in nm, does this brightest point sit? 759.681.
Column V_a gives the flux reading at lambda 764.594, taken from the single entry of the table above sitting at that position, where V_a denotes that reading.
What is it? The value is 13.5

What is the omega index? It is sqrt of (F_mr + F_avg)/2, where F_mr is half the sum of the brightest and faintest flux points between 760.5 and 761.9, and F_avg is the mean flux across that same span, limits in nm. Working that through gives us 3.67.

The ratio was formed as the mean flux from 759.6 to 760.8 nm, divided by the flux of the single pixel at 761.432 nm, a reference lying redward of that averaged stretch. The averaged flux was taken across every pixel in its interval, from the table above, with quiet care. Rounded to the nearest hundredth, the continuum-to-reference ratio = 1.01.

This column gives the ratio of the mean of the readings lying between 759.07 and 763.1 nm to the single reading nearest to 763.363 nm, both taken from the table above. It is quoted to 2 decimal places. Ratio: 0.97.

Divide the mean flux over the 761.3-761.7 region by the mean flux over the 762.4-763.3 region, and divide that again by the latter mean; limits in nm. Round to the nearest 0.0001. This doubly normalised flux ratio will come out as 0.0690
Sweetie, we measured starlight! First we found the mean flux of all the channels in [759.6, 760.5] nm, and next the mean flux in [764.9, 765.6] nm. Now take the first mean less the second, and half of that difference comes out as 0.11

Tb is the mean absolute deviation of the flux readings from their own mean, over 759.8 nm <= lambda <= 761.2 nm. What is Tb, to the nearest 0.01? 0.12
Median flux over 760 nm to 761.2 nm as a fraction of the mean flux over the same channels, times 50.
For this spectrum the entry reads 50.1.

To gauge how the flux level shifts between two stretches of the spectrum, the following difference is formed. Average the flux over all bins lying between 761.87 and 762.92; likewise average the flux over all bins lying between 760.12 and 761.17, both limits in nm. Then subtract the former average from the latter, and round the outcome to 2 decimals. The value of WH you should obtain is -0.17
